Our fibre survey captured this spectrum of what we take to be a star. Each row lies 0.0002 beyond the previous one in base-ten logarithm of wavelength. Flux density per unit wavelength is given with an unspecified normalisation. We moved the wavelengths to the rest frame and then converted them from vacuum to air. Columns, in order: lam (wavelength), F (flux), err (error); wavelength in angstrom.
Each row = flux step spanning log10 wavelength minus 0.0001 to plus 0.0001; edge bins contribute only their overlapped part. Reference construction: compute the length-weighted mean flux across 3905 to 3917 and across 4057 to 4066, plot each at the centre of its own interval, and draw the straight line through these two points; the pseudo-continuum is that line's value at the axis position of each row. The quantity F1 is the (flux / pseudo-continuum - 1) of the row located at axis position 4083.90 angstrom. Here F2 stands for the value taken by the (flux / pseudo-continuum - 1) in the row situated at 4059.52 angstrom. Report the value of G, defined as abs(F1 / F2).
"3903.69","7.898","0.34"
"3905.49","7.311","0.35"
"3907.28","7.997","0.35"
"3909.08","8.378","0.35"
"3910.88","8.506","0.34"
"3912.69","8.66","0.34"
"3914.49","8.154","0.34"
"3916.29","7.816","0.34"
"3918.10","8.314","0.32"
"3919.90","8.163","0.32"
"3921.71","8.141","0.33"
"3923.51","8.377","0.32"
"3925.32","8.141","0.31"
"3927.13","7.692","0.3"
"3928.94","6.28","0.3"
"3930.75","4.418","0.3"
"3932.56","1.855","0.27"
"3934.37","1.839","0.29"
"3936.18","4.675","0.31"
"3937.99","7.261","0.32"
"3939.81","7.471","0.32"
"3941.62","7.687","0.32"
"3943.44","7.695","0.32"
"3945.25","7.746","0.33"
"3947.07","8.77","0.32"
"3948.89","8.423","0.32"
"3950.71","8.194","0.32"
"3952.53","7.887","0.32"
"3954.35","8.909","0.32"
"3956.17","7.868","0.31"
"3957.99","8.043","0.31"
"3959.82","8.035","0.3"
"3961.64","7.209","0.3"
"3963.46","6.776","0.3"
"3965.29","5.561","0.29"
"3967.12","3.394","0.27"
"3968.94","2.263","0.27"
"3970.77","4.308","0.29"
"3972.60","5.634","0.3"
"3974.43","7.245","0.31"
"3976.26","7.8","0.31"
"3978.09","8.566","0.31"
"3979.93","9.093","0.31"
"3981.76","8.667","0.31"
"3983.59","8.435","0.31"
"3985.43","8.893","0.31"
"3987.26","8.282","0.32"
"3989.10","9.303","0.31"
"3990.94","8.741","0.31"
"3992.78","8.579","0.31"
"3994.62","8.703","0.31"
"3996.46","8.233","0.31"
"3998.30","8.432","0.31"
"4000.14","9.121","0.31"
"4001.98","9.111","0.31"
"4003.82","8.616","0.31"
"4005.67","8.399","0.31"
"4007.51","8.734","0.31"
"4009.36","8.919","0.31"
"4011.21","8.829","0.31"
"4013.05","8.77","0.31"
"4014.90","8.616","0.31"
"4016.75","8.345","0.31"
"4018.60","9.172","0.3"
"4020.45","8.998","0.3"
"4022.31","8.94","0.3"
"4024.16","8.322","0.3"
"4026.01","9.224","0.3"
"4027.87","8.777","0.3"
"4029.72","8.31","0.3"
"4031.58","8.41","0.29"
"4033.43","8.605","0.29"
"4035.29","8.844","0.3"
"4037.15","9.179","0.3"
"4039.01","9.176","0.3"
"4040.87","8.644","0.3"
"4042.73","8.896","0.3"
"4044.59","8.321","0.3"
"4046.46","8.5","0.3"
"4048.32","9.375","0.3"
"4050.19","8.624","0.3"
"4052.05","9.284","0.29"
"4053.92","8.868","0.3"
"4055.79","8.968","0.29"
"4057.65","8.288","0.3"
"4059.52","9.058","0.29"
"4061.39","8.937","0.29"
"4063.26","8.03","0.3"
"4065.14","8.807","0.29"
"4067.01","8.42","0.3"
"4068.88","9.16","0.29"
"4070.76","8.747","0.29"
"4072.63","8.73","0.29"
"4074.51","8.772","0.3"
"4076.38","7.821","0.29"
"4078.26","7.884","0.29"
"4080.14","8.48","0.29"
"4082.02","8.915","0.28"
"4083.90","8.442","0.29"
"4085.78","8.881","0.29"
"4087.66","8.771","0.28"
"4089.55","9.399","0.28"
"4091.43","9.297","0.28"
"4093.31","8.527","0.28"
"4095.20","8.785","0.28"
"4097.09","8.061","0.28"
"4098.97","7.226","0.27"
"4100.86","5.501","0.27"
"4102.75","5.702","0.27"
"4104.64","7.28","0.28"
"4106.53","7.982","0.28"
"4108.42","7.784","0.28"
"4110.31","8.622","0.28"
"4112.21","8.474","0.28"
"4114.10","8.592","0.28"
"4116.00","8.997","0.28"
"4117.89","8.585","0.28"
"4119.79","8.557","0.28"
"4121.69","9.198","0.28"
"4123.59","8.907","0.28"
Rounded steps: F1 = -0.03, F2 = 0.05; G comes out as 0.6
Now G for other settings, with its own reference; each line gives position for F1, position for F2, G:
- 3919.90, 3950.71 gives 0.2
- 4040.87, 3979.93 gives 0.1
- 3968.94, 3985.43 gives 12.1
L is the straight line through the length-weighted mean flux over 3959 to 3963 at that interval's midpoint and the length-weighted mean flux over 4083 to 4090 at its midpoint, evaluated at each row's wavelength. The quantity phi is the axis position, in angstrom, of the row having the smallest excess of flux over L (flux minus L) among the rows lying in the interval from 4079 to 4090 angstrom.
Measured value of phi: 4083.90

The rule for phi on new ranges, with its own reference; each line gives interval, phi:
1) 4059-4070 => 4063.26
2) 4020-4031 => 4029.72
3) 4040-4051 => 4044.59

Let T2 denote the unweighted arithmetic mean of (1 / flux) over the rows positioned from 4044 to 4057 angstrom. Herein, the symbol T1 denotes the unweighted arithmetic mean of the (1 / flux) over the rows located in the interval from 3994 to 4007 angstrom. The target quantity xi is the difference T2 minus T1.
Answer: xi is -0.002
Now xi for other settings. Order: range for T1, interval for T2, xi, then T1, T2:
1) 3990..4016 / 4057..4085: 0.002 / 0.115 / 0.117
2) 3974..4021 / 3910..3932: 0.018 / 0.116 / 0.134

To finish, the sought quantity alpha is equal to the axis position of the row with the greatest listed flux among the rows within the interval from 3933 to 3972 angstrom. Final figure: 3954.35 angstrom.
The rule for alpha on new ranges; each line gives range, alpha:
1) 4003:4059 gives 4048.32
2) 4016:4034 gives 4026.01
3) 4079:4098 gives 4089.55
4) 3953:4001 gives 3989.10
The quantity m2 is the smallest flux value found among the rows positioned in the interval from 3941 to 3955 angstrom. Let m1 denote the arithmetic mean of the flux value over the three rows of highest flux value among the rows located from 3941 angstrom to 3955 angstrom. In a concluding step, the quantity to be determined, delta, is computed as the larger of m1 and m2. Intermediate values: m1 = 8.7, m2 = 7.687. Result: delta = 8.7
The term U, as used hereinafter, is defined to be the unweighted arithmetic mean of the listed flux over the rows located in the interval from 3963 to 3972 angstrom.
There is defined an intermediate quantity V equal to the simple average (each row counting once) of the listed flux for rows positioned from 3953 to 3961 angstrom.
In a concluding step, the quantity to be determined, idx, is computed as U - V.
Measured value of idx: -3.8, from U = 4.46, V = 8.21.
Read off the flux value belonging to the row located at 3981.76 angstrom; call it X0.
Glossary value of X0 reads 8.667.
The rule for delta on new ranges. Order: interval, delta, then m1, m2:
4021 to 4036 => 9.0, 9.0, 8.31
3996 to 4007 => 8.9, 8.9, 8.233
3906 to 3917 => 8.5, 8.5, 7.816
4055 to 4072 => 9.1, 9.1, 8.03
